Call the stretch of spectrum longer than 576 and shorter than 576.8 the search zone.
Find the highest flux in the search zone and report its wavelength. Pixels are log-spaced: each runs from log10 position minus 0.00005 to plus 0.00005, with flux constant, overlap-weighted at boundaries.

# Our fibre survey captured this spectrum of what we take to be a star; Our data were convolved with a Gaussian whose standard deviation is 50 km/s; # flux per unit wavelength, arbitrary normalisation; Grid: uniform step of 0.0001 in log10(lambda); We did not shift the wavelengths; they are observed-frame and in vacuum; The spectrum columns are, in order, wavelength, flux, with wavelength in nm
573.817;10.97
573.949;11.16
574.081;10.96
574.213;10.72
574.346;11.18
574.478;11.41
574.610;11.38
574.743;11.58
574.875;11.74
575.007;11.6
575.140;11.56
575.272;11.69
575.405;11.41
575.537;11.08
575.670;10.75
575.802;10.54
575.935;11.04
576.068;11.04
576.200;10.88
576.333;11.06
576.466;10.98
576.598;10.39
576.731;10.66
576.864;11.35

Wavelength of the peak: 576.333 nm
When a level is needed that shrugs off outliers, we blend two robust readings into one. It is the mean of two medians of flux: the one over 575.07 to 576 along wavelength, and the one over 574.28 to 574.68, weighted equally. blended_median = 11.2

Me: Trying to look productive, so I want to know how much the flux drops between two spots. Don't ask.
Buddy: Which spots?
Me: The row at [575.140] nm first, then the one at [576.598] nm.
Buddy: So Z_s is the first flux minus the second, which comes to 1.2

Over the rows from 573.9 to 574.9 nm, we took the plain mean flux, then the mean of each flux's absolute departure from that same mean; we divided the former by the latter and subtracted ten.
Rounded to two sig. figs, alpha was 33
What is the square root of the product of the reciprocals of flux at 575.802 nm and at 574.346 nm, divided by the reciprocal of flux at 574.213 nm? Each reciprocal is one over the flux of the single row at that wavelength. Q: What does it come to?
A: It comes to 0.988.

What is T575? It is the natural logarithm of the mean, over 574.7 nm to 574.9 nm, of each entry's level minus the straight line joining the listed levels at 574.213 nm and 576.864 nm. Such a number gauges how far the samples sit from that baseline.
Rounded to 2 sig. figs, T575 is -0.23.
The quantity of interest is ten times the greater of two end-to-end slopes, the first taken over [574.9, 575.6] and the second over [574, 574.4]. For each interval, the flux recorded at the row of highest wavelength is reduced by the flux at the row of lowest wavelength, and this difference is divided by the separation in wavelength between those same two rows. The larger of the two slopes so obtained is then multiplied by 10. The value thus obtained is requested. 8.3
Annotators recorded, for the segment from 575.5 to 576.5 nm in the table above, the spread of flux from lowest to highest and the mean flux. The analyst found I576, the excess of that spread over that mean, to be -10.4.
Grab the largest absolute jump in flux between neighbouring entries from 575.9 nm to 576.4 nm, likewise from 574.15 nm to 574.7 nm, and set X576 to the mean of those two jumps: 0.32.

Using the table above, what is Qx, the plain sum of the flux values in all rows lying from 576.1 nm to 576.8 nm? 54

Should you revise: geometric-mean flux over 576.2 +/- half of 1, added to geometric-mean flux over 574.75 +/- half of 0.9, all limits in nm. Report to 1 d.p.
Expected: 22.3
